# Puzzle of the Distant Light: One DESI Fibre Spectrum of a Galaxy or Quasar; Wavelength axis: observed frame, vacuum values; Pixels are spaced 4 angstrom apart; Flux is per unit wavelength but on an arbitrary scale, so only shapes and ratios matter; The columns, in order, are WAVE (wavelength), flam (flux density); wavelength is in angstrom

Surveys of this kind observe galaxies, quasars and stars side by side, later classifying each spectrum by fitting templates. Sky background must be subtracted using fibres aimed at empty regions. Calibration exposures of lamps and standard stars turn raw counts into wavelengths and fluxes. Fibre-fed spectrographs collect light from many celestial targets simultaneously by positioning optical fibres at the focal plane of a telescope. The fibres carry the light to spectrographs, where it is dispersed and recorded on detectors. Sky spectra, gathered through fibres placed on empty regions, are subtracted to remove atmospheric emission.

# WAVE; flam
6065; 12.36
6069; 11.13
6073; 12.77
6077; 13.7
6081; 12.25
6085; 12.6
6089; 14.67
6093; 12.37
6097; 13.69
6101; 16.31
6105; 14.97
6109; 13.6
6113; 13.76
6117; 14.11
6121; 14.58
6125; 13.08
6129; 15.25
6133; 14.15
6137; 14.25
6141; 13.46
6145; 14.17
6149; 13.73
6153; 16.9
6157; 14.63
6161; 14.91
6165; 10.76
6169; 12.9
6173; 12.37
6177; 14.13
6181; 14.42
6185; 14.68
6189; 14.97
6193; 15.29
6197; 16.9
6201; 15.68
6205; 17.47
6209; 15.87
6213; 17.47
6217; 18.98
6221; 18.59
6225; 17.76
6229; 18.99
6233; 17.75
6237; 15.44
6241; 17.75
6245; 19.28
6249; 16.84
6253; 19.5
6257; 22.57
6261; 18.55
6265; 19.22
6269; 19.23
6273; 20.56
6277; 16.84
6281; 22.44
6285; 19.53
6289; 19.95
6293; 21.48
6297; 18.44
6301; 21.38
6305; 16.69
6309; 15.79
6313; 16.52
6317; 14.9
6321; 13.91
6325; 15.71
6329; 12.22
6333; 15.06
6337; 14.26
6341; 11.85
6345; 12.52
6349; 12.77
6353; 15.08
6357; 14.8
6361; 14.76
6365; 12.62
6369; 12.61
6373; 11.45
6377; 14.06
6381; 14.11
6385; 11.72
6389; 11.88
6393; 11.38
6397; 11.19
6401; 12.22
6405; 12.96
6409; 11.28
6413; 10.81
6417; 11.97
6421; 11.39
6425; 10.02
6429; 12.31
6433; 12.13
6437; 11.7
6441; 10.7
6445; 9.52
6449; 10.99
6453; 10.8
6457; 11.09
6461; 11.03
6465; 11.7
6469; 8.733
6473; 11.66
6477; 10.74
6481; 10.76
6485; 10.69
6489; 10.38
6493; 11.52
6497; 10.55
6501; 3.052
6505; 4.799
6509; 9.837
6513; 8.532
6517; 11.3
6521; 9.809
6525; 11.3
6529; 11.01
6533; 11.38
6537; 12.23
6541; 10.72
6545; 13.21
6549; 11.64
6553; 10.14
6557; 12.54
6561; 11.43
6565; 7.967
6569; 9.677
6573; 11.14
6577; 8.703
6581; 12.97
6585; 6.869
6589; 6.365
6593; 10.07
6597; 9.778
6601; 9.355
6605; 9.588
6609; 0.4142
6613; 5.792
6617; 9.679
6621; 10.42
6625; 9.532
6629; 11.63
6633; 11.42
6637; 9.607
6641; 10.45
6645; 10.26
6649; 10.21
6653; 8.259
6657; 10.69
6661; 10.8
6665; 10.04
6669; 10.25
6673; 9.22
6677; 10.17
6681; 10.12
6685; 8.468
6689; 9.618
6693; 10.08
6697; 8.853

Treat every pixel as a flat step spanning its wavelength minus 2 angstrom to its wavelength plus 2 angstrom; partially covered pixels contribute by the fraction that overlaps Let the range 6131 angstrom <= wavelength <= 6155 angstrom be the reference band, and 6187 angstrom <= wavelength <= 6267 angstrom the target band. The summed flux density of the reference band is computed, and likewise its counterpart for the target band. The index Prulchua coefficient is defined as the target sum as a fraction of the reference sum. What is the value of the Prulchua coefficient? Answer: 4.1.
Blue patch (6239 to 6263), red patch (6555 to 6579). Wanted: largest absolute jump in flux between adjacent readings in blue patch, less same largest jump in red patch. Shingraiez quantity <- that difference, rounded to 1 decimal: 0.6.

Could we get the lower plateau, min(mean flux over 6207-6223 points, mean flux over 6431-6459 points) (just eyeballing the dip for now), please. 11.0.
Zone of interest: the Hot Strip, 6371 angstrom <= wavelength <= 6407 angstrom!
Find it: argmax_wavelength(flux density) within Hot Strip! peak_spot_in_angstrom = 6381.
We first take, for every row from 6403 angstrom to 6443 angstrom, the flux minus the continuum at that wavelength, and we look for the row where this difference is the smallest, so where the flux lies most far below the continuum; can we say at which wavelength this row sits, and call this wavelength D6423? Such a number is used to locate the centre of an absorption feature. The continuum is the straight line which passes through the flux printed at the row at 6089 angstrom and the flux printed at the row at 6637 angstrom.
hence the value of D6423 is 6425 angstrom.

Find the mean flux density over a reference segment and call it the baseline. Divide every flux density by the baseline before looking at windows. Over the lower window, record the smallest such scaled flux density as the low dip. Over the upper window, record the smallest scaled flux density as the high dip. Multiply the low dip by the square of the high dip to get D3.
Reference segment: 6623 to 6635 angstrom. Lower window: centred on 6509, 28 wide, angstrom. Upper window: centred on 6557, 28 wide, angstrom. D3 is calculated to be 0.15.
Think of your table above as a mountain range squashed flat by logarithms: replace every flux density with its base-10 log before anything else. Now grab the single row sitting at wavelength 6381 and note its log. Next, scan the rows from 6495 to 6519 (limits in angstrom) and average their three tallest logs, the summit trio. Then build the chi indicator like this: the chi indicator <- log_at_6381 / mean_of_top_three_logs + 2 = 3.12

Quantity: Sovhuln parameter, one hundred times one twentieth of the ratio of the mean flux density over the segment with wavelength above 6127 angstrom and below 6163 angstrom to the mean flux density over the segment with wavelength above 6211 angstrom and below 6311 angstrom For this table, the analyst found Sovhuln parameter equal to 3.9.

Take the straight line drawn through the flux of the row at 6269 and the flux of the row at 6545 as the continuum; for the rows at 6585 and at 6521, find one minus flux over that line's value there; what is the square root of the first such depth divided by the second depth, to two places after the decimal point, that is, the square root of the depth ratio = 1.25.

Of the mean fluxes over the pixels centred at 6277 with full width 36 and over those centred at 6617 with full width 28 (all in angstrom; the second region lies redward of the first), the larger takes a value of 19.8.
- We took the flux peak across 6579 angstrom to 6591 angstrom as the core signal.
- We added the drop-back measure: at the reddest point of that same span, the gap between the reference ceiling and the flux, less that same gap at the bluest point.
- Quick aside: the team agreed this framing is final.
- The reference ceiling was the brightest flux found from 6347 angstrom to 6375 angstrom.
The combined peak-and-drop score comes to 20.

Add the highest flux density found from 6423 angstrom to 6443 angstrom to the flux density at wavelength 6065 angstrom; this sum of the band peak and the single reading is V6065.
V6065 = 25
